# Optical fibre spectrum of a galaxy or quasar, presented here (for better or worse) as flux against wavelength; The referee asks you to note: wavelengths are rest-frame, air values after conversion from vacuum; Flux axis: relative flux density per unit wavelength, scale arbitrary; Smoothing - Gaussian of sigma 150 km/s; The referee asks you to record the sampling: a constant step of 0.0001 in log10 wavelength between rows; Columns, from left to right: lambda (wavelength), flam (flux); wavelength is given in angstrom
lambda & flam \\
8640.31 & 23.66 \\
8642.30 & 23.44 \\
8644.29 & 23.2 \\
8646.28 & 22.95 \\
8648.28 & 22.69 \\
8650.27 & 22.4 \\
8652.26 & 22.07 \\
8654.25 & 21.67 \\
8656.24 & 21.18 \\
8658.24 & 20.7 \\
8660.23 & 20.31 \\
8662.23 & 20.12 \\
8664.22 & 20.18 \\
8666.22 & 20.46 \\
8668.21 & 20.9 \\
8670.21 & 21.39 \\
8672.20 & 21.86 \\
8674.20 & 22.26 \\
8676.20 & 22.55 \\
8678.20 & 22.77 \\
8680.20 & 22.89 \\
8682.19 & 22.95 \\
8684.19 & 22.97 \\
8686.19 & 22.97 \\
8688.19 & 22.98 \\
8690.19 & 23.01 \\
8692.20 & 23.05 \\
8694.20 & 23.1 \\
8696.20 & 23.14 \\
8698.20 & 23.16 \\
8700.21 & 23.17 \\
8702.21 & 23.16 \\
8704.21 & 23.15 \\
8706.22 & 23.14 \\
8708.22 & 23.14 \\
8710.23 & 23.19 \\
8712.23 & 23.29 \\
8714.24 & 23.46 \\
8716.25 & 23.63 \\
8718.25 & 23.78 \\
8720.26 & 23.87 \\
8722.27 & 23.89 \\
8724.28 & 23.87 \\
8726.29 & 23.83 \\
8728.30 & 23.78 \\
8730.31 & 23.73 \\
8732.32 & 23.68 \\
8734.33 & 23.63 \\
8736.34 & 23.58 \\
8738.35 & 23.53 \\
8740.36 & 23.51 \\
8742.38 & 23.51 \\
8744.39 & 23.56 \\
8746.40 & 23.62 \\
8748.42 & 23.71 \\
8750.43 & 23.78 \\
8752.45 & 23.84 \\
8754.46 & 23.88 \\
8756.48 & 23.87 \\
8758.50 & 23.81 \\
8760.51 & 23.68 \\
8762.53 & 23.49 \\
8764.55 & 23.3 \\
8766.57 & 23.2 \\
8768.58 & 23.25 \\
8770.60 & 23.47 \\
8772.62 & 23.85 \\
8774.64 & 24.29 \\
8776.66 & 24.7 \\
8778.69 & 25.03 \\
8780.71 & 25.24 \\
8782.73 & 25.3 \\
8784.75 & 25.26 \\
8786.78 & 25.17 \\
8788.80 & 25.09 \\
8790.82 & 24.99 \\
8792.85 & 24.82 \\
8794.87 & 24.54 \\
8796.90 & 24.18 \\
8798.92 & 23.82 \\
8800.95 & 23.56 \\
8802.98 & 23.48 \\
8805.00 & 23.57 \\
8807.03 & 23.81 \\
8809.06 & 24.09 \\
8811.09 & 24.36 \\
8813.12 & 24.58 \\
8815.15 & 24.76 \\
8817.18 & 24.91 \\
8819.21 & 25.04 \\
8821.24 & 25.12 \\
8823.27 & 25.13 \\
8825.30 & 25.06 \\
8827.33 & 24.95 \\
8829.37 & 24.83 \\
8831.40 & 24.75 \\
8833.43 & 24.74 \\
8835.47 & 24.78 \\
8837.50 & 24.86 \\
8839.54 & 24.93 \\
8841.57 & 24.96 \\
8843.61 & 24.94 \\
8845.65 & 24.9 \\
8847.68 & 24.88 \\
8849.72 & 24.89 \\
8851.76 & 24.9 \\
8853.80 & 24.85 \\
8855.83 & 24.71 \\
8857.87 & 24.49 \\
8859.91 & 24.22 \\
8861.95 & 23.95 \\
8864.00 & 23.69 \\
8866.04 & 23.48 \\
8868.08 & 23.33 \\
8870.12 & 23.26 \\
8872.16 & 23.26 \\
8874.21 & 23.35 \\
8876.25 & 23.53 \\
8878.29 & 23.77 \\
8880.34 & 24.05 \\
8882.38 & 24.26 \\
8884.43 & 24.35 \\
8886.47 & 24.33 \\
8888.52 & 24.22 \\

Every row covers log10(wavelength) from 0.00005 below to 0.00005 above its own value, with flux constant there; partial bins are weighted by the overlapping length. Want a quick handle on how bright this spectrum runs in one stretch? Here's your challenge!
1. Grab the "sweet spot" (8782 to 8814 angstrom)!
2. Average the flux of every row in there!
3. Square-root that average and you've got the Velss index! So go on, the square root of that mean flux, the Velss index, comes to 4.94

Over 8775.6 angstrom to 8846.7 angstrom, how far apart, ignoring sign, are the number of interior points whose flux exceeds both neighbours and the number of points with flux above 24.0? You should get 27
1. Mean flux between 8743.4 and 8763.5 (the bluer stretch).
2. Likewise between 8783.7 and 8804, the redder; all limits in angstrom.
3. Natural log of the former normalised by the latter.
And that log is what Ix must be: -0.03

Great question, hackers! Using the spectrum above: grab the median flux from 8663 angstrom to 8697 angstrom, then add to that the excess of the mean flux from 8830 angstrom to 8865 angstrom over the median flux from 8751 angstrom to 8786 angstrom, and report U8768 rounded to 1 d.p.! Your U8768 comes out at 23.7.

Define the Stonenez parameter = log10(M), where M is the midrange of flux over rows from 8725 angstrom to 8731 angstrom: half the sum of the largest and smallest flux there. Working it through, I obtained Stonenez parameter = 1.38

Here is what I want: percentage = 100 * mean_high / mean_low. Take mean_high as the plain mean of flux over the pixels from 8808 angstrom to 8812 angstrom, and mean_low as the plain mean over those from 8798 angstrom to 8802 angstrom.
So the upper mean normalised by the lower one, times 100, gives 102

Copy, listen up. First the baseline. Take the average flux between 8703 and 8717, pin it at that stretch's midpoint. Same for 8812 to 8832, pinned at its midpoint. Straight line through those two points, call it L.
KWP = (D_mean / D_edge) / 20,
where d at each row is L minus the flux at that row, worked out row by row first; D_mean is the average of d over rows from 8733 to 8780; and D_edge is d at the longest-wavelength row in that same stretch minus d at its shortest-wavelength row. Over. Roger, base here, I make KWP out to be -0.014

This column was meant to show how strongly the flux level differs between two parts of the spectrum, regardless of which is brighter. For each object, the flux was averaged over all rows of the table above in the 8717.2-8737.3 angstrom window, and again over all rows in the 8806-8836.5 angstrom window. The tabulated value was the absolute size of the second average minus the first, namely 0.96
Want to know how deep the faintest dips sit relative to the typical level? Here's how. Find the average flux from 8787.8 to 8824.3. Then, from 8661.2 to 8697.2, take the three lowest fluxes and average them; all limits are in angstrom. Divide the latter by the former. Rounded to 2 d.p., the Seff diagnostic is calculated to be 0.83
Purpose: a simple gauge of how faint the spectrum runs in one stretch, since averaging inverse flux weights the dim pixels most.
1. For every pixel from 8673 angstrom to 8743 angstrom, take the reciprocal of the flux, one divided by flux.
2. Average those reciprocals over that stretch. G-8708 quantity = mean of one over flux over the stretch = 0.0429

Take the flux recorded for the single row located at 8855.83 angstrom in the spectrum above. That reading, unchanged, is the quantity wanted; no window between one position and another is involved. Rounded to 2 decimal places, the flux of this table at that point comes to 24.71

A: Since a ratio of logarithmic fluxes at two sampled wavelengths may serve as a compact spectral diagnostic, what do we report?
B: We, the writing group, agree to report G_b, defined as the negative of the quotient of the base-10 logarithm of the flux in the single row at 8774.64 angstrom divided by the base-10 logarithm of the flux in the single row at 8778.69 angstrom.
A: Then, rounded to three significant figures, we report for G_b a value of -0.991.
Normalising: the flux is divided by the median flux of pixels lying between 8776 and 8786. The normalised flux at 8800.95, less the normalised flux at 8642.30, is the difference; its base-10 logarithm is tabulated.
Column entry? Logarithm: -2.32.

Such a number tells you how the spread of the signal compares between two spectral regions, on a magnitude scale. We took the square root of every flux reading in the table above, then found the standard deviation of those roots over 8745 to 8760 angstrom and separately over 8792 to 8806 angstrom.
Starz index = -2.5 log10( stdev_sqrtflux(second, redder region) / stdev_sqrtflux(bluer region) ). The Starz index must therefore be -1.9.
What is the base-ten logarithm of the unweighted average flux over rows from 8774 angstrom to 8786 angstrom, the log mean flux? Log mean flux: 1.40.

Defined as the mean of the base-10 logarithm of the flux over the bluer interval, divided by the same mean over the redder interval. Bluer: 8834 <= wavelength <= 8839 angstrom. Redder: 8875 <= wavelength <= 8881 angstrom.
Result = 1.01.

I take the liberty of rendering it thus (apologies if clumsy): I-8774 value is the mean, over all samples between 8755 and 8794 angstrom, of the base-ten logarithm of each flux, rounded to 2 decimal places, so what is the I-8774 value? 1.39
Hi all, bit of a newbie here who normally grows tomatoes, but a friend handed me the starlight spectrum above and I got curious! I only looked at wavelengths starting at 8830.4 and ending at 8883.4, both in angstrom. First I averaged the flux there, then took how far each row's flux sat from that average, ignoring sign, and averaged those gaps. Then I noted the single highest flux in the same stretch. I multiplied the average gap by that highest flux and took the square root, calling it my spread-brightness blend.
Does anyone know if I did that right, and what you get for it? 3.8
